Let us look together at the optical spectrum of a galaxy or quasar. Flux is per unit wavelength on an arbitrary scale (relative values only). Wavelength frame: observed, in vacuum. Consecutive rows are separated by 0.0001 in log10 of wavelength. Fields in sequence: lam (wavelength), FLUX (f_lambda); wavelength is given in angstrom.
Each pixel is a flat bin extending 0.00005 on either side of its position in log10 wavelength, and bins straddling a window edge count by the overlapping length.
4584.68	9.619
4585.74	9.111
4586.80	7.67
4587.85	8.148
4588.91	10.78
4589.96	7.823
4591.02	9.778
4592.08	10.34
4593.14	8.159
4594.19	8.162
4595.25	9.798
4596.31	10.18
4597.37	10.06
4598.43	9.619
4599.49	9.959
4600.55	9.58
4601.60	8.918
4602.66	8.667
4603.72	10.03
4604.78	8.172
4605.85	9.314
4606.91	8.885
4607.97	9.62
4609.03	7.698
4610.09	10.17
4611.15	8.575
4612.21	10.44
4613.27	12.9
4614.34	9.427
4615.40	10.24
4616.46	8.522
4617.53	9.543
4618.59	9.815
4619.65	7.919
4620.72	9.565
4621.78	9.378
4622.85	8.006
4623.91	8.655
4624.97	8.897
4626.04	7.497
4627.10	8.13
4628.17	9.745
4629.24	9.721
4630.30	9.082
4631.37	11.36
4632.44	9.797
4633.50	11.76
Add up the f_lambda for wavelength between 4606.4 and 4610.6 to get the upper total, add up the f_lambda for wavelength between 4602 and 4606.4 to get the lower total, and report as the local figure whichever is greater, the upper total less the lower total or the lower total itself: 36.2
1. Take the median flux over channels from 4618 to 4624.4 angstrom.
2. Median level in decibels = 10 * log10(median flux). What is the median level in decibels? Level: 9.55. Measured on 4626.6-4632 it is 9.88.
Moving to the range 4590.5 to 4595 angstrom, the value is 9.53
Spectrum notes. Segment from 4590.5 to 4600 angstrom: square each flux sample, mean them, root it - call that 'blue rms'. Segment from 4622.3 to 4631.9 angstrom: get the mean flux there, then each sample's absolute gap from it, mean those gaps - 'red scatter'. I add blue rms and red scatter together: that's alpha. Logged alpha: 10.5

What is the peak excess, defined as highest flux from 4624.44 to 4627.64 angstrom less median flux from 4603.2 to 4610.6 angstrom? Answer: -0.4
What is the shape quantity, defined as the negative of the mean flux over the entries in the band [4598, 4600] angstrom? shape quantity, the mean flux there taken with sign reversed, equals -9.79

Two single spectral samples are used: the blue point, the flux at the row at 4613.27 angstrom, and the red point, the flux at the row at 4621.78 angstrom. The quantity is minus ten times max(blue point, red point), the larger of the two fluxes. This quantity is -129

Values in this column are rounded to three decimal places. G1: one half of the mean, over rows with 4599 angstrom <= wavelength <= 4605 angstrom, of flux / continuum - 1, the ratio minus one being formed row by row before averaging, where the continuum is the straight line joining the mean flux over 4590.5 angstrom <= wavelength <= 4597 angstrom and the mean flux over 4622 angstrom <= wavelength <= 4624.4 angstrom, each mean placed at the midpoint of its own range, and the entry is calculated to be 0.007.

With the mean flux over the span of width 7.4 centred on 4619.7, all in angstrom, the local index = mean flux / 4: 2.24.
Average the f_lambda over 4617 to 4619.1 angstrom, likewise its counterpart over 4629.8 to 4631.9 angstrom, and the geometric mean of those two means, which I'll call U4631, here 9.95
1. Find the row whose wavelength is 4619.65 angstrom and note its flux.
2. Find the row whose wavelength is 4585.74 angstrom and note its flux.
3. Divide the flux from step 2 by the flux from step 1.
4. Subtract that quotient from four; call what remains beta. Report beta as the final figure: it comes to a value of 2.85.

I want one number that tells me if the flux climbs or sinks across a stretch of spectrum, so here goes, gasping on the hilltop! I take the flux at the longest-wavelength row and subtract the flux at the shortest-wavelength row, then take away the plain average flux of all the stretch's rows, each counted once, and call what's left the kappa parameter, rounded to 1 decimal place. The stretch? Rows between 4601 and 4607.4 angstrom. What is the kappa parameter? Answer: -9.0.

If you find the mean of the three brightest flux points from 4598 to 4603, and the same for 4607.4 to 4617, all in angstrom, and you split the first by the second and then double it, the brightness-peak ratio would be 1.74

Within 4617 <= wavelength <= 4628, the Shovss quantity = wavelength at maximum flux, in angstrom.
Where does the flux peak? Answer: 4618.59 angstrom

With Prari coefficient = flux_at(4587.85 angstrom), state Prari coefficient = 8.148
